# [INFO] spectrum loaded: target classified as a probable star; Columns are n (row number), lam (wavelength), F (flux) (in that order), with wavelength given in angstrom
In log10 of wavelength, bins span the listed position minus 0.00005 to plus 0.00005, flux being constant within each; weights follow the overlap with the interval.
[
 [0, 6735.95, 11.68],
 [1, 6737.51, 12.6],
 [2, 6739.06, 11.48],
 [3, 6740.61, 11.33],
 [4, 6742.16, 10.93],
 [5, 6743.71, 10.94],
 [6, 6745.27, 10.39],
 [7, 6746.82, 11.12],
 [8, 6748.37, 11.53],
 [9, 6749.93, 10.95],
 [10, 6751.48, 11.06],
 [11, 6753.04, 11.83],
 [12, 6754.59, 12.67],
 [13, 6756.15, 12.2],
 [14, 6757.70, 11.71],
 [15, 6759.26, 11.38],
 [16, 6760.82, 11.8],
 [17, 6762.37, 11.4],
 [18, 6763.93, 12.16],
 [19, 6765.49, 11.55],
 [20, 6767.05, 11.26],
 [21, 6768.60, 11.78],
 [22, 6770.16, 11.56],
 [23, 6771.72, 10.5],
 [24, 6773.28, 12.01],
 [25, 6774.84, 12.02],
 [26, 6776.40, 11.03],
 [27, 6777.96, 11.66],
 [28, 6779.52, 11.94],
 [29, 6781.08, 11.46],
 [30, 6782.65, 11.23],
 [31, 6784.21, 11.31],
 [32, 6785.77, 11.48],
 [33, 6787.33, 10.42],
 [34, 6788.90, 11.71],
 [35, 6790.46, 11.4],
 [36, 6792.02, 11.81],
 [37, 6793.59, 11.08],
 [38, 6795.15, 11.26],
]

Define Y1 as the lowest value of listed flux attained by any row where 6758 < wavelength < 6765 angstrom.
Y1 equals 11.38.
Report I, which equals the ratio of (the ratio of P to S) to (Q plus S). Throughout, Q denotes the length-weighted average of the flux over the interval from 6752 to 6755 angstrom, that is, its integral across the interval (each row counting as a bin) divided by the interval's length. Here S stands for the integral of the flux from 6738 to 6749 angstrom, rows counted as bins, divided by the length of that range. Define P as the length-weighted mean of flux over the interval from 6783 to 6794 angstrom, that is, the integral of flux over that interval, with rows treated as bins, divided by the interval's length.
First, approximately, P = 11.3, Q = 12.1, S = 11.1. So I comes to 0.0437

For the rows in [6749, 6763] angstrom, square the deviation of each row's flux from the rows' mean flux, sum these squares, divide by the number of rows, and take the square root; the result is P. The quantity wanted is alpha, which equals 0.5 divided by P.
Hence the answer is 1.0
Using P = 0.51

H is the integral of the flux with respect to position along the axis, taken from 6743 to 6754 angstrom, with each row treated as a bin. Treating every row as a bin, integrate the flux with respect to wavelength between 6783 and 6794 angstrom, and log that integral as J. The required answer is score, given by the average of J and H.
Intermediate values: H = 123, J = 125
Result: 124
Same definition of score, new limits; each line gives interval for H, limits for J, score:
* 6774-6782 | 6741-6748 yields 85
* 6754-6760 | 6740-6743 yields 53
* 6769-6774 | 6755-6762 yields 70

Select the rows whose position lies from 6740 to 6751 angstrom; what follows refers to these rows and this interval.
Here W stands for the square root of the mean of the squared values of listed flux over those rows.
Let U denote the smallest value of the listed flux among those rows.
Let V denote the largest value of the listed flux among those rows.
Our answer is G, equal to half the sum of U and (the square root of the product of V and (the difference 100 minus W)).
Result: 21.2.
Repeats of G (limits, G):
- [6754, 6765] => 22.4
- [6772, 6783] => 21.8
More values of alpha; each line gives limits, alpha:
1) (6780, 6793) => 1.3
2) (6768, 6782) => 1.1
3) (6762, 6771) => 1.7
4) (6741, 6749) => 1.4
